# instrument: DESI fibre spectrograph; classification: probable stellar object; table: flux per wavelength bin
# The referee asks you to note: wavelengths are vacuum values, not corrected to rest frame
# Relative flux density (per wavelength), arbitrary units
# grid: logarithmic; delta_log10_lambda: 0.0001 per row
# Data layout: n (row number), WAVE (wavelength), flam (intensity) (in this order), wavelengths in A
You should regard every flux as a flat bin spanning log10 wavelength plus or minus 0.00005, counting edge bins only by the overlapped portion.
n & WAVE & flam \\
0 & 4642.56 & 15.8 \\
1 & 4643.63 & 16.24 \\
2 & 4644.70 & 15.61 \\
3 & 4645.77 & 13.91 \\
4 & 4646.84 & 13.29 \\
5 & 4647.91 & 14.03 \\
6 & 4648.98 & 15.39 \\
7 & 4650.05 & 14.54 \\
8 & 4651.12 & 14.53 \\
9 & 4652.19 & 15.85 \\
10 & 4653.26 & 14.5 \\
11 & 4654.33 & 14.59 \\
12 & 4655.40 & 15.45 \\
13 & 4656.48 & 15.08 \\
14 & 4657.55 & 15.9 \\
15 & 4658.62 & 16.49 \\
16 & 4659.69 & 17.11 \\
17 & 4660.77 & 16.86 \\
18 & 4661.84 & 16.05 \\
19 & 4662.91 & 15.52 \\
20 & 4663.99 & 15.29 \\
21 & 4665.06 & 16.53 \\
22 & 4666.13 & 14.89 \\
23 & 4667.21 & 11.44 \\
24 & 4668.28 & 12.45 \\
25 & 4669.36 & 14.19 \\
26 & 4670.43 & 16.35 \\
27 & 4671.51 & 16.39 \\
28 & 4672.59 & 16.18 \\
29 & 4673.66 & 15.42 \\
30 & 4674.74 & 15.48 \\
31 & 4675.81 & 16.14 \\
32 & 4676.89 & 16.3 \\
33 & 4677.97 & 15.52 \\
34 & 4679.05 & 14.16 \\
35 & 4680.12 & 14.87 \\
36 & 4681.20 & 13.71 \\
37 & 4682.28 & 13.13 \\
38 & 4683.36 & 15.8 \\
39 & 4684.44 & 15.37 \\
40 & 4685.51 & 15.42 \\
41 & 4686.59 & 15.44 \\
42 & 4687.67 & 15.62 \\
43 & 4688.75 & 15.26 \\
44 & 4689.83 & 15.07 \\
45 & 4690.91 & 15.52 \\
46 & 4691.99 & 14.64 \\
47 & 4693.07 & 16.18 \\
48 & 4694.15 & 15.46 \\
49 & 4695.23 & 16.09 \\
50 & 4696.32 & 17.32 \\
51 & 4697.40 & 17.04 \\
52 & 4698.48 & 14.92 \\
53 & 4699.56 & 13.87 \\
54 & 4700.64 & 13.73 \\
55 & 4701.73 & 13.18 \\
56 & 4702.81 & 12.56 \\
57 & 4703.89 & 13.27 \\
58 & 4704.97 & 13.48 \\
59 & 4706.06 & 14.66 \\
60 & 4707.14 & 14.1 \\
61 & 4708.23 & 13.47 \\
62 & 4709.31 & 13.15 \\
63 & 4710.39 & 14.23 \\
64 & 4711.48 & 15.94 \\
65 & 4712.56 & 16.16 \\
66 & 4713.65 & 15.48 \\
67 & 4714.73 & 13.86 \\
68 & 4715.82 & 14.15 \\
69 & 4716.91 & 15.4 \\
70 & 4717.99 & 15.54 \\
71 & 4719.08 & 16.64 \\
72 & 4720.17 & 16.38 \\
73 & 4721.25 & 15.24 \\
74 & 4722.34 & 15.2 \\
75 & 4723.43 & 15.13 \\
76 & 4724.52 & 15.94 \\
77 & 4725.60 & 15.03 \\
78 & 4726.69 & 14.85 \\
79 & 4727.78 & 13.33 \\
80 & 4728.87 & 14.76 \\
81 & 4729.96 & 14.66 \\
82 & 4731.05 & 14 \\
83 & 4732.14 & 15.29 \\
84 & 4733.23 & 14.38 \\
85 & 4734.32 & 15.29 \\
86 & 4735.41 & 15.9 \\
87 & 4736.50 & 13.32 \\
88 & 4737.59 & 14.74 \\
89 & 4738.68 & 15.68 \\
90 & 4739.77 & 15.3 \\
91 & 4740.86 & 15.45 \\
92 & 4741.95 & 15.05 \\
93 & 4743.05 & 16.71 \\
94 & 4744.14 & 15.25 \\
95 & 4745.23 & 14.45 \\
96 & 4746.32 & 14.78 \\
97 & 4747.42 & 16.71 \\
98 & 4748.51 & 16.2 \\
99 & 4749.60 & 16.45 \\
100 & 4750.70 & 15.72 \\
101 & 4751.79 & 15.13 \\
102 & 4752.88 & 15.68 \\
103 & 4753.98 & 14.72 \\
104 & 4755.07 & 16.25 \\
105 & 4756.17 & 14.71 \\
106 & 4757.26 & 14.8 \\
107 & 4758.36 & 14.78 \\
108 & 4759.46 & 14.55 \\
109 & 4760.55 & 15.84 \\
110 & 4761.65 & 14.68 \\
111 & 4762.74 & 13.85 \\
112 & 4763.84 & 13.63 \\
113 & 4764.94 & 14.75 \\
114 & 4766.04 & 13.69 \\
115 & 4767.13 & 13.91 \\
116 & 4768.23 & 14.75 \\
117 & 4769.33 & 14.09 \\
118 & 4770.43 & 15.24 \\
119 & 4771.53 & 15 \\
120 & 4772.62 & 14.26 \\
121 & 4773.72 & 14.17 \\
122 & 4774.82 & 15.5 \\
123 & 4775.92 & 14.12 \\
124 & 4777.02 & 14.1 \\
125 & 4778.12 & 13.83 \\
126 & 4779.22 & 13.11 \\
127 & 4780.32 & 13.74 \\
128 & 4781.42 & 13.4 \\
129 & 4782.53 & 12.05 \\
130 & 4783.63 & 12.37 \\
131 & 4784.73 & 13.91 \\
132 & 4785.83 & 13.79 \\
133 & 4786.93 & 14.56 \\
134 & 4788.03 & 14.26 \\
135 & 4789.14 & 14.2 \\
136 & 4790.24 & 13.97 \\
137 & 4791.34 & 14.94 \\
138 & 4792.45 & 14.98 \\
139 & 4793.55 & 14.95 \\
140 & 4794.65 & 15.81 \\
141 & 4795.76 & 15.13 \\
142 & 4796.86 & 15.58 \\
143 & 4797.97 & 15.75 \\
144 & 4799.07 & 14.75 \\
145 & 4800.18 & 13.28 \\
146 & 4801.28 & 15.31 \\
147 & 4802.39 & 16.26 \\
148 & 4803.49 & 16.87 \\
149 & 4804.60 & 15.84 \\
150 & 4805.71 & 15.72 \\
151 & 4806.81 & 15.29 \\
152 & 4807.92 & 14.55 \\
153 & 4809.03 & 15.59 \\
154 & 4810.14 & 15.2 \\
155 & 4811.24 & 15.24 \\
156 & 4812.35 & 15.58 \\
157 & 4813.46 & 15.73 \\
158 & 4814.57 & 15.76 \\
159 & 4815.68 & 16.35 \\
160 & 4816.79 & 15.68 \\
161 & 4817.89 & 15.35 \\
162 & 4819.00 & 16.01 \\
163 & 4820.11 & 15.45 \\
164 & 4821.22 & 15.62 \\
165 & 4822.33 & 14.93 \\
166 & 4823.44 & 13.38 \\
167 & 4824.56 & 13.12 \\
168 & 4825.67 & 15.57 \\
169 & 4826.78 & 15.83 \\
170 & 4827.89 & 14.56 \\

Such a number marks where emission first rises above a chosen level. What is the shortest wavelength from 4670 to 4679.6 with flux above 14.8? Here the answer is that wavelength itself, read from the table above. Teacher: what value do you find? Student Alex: 4670.43 A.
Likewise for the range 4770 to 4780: 4770.43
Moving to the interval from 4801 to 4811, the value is 4801.28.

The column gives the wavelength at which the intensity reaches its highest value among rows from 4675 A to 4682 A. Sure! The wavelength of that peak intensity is 4676.89 A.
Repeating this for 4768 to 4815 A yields 4803.49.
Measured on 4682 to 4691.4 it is 4683.36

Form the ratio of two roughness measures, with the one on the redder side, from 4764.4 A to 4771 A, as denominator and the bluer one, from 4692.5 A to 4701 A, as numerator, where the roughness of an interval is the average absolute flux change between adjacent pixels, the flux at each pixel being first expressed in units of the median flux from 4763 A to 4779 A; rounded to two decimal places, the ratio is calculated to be 1.12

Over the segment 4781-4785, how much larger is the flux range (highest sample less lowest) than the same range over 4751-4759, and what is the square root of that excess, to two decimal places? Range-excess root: 0.57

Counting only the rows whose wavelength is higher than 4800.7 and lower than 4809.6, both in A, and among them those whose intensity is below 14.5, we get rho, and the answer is 0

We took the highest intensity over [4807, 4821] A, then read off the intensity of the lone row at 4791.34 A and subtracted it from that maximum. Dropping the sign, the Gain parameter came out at 1.4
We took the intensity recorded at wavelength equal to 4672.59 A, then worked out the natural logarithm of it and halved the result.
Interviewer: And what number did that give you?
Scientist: 1.39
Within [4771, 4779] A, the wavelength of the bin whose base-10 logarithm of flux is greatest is 4774.82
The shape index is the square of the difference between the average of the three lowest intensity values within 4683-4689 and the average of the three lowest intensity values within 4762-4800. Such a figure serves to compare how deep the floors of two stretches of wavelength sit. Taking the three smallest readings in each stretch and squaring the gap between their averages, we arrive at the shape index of 8.07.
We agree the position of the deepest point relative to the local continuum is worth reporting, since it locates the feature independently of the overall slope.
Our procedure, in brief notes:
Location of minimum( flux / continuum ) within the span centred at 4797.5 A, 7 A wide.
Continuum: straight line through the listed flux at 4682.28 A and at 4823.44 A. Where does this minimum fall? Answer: 4800.18 A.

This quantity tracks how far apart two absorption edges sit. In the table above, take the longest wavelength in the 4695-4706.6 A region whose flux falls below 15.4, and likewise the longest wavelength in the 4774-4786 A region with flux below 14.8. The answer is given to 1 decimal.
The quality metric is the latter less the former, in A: 79.8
